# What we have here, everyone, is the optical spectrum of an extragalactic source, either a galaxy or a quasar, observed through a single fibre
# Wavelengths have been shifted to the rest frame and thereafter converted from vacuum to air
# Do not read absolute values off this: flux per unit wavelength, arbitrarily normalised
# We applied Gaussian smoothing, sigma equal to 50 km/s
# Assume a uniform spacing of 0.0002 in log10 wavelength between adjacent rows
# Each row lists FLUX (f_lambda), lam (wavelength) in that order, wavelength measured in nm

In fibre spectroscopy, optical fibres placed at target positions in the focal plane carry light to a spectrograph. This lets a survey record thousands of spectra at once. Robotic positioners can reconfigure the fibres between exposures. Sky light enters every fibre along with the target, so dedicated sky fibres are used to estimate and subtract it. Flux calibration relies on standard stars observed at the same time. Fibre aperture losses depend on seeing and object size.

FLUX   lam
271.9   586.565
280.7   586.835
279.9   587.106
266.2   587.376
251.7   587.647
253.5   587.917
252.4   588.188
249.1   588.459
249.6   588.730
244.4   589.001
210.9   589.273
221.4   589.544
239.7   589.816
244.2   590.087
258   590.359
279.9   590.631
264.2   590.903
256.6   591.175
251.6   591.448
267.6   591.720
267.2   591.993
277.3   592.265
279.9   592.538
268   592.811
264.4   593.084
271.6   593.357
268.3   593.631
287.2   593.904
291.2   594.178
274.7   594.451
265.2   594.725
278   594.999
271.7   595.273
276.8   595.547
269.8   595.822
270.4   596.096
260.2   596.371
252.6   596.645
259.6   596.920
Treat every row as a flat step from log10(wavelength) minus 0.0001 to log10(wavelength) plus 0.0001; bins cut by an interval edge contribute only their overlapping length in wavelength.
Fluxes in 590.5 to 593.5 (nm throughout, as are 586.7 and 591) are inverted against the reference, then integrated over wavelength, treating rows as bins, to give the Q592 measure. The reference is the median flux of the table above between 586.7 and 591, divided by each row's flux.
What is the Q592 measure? 2.82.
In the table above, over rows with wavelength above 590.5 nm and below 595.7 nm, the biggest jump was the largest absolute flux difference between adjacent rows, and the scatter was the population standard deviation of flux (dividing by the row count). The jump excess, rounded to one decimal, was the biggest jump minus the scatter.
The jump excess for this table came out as 9.4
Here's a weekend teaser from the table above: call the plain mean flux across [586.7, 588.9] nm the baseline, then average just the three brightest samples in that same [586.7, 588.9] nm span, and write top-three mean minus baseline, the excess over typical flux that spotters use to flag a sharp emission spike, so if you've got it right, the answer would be 15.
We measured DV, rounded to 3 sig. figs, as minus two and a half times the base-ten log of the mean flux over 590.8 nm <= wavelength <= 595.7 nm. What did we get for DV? -6.08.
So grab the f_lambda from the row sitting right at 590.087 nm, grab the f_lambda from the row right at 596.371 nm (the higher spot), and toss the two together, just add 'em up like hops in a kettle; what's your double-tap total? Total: 504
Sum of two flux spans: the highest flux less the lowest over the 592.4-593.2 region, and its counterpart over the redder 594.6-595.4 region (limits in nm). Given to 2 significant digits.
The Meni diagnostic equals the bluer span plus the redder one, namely 28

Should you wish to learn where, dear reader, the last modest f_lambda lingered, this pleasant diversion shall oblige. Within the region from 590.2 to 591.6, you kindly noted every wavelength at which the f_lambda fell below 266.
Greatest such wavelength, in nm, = 591.448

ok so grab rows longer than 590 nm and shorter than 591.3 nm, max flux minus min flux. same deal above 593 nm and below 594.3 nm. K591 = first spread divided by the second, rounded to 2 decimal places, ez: 1.33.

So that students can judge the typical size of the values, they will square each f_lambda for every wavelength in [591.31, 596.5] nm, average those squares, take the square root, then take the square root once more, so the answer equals 16.5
